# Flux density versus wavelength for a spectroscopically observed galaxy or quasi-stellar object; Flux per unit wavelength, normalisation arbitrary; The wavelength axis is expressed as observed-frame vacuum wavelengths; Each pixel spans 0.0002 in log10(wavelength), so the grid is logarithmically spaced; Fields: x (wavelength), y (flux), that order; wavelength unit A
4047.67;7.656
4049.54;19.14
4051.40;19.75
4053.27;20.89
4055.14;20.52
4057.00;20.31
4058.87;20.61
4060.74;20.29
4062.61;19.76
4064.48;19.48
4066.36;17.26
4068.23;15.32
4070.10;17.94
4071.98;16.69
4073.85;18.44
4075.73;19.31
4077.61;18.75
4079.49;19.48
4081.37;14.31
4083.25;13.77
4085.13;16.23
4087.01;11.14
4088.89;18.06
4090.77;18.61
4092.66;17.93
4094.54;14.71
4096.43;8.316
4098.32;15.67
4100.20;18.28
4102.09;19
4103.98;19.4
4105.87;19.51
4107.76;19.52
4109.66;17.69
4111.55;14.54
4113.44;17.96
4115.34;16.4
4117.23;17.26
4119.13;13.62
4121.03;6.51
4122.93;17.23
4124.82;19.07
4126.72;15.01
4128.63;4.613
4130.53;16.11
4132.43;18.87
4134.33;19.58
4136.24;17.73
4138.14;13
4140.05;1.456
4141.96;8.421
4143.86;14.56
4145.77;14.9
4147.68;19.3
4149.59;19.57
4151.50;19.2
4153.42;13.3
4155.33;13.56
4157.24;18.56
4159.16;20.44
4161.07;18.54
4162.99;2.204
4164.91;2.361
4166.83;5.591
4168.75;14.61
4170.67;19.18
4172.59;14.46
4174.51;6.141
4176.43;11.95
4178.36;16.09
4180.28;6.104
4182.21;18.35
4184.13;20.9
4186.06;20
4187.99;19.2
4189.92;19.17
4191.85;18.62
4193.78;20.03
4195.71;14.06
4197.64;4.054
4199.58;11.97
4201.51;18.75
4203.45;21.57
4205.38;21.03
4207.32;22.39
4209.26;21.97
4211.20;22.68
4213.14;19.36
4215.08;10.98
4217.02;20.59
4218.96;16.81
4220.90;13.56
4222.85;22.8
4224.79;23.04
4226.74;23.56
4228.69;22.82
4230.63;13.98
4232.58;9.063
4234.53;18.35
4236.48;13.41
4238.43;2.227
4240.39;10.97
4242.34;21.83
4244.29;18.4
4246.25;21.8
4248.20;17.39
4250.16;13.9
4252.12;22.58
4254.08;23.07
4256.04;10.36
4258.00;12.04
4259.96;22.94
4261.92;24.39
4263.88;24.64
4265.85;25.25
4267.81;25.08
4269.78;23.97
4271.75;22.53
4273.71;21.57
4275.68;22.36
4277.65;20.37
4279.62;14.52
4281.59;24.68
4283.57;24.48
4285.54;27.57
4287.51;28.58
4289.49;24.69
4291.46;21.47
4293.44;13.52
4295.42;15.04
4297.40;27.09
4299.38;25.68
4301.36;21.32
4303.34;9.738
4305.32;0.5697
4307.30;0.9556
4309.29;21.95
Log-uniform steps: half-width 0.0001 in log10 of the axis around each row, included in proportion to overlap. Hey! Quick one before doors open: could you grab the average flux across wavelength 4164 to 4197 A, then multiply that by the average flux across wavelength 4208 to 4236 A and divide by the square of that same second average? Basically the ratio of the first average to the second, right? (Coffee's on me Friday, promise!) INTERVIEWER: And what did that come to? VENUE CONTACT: 0.78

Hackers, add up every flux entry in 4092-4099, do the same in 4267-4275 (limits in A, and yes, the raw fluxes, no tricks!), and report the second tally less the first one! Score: 37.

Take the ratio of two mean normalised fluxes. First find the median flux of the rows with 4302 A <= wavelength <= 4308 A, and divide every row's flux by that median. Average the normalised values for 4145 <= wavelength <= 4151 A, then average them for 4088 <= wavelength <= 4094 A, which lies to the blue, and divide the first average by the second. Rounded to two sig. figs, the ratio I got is 1.0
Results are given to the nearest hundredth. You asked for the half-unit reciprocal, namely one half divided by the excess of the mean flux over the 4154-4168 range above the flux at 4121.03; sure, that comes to 0.10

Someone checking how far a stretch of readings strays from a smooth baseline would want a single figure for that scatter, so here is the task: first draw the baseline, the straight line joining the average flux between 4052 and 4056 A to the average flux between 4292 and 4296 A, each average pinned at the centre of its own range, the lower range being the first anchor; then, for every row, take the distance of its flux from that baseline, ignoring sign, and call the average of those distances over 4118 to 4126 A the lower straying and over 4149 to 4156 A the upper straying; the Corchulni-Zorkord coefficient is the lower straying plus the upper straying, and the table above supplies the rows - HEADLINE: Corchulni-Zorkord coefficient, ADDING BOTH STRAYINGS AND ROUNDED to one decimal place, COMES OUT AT 7.8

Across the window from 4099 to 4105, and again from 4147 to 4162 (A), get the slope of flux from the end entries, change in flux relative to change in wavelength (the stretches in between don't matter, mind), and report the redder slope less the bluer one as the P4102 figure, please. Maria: -0.35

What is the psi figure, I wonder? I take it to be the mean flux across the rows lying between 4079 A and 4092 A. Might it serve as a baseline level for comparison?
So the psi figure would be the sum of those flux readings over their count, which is 16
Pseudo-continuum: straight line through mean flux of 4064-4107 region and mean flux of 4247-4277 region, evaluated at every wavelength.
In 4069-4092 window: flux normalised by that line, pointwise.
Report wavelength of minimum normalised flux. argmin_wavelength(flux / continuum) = 4087.01 A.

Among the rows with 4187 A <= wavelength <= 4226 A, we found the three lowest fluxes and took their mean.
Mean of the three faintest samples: 9.0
